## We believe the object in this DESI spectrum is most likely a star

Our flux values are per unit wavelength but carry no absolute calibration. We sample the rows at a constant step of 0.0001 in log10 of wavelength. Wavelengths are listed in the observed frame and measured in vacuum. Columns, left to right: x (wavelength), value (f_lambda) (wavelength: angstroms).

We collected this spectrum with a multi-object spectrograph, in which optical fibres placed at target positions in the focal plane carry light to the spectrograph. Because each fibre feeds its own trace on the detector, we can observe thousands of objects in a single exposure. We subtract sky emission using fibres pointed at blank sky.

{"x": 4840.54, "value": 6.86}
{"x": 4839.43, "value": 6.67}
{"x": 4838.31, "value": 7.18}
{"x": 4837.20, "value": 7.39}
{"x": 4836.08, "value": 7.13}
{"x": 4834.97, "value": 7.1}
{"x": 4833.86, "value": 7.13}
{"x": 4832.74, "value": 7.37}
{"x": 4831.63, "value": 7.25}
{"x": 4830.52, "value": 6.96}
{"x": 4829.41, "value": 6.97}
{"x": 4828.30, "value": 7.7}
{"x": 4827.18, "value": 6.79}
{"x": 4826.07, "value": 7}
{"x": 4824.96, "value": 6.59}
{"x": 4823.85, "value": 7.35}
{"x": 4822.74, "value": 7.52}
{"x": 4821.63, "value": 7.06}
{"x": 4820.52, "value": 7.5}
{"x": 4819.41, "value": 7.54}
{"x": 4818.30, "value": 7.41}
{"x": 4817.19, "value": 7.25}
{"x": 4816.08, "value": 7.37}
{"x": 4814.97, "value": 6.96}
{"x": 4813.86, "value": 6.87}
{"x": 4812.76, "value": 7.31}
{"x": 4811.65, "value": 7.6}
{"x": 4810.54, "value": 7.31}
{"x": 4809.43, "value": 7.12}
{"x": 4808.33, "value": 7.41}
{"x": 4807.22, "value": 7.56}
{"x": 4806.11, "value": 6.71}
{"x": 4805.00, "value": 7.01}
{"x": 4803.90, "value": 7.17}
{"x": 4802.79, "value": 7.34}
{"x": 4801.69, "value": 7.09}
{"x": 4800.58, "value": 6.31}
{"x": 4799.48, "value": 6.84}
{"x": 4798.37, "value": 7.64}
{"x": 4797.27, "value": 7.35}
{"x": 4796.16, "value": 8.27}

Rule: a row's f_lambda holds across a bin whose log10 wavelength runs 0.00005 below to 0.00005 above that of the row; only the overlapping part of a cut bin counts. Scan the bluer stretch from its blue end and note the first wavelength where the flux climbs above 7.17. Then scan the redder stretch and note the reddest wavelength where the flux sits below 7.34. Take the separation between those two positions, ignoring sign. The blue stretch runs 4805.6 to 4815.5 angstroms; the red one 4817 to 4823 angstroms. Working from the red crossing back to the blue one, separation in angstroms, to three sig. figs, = 14.4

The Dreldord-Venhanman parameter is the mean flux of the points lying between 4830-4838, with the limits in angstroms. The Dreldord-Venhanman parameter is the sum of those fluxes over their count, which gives 7.19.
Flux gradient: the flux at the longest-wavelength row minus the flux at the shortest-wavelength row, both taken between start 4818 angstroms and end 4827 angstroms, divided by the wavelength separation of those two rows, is -0.053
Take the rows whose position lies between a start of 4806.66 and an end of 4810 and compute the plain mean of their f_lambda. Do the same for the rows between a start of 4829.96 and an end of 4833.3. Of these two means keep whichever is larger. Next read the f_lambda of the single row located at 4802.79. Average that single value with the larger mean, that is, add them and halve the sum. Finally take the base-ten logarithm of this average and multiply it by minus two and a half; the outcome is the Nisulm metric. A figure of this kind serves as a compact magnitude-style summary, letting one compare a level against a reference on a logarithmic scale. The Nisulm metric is -2.166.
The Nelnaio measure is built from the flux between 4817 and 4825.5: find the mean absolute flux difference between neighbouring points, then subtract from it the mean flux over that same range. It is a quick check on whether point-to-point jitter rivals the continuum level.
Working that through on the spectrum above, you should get -6.97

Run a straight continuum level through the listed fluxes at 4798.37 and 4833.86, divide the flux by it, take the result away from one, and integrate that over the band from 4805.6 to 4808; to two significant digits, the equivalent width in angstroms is 0.11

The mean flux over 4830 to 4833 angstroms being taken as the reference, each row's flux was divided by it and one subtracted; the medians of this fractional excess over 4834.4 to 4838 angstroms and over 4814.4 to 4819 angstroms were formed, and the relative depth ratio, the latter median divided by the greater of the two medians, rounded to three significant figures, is 1.00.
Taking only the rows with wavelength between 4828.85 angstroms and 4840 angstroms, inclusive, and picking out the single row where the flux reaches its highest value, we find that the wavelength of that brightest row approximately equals 4837.20 angstroms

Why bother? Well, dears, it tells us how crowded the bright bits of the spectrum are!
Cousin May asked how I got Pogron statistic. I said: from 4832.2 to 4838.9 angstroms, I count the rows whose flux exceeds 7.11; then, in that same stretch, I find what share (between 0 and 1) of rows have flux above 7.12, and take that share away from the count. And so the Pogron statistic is 4.2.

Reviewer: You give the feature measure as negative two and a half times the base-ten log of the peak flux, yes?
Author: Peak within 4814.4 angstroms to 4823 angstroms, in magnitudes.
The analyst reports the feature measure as -2.19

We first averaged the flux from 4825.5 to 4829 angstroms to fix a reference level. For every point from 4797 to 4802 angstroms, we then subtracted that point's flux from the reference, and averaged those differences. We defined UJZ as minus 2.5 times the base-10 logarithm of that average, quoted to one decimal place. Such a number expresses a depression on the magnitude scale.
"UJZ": 2.3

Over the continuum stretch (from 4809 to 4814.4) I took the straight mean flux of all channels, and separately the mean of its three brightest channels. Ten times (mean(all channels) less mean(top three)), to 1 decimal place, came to -1.6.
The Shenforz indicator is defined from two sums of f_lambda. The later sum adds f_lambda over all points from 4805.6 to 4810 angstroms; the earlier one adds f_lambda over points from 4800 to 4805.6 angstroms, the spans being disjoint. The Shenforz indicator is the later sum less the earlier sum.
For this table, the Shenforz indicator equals -6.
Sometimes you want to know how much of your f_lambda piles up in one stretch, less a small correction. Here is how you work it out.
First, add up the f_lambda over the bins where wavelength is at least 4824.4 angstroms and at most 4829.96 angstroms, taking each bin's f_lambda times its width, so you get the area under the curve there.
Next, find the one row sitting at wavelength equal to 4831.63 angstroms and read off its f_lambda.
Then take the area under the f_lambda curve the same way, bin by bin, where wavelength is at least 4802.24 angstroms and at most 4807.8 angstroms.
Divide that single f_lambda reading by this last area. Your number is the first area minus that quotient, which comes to 38.8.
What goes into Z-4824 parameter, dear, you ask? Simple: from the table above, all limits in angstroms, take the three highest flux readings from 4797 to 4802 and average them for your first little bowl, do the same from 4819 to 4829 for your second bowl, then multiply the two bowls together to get 55.8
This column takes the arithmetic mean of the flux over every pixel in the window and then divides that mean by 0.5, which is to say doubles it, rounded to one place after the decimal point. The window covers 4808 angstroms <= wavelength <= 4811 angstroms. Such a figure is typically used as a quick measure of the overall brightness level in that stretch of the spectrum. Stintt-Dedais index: 14.6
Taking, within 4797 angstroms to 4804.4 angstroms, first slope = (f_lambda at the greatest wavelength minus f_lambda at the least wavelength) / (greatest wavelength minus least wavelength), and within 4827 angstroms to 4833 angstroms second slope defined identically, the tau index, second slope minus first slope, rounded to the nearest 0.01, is 0.13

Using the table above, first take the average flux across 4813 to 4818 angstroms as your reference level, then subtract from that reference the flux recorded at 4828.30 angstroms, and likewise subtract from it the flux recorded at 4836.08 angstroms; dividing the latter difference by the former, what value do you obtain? 0.0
